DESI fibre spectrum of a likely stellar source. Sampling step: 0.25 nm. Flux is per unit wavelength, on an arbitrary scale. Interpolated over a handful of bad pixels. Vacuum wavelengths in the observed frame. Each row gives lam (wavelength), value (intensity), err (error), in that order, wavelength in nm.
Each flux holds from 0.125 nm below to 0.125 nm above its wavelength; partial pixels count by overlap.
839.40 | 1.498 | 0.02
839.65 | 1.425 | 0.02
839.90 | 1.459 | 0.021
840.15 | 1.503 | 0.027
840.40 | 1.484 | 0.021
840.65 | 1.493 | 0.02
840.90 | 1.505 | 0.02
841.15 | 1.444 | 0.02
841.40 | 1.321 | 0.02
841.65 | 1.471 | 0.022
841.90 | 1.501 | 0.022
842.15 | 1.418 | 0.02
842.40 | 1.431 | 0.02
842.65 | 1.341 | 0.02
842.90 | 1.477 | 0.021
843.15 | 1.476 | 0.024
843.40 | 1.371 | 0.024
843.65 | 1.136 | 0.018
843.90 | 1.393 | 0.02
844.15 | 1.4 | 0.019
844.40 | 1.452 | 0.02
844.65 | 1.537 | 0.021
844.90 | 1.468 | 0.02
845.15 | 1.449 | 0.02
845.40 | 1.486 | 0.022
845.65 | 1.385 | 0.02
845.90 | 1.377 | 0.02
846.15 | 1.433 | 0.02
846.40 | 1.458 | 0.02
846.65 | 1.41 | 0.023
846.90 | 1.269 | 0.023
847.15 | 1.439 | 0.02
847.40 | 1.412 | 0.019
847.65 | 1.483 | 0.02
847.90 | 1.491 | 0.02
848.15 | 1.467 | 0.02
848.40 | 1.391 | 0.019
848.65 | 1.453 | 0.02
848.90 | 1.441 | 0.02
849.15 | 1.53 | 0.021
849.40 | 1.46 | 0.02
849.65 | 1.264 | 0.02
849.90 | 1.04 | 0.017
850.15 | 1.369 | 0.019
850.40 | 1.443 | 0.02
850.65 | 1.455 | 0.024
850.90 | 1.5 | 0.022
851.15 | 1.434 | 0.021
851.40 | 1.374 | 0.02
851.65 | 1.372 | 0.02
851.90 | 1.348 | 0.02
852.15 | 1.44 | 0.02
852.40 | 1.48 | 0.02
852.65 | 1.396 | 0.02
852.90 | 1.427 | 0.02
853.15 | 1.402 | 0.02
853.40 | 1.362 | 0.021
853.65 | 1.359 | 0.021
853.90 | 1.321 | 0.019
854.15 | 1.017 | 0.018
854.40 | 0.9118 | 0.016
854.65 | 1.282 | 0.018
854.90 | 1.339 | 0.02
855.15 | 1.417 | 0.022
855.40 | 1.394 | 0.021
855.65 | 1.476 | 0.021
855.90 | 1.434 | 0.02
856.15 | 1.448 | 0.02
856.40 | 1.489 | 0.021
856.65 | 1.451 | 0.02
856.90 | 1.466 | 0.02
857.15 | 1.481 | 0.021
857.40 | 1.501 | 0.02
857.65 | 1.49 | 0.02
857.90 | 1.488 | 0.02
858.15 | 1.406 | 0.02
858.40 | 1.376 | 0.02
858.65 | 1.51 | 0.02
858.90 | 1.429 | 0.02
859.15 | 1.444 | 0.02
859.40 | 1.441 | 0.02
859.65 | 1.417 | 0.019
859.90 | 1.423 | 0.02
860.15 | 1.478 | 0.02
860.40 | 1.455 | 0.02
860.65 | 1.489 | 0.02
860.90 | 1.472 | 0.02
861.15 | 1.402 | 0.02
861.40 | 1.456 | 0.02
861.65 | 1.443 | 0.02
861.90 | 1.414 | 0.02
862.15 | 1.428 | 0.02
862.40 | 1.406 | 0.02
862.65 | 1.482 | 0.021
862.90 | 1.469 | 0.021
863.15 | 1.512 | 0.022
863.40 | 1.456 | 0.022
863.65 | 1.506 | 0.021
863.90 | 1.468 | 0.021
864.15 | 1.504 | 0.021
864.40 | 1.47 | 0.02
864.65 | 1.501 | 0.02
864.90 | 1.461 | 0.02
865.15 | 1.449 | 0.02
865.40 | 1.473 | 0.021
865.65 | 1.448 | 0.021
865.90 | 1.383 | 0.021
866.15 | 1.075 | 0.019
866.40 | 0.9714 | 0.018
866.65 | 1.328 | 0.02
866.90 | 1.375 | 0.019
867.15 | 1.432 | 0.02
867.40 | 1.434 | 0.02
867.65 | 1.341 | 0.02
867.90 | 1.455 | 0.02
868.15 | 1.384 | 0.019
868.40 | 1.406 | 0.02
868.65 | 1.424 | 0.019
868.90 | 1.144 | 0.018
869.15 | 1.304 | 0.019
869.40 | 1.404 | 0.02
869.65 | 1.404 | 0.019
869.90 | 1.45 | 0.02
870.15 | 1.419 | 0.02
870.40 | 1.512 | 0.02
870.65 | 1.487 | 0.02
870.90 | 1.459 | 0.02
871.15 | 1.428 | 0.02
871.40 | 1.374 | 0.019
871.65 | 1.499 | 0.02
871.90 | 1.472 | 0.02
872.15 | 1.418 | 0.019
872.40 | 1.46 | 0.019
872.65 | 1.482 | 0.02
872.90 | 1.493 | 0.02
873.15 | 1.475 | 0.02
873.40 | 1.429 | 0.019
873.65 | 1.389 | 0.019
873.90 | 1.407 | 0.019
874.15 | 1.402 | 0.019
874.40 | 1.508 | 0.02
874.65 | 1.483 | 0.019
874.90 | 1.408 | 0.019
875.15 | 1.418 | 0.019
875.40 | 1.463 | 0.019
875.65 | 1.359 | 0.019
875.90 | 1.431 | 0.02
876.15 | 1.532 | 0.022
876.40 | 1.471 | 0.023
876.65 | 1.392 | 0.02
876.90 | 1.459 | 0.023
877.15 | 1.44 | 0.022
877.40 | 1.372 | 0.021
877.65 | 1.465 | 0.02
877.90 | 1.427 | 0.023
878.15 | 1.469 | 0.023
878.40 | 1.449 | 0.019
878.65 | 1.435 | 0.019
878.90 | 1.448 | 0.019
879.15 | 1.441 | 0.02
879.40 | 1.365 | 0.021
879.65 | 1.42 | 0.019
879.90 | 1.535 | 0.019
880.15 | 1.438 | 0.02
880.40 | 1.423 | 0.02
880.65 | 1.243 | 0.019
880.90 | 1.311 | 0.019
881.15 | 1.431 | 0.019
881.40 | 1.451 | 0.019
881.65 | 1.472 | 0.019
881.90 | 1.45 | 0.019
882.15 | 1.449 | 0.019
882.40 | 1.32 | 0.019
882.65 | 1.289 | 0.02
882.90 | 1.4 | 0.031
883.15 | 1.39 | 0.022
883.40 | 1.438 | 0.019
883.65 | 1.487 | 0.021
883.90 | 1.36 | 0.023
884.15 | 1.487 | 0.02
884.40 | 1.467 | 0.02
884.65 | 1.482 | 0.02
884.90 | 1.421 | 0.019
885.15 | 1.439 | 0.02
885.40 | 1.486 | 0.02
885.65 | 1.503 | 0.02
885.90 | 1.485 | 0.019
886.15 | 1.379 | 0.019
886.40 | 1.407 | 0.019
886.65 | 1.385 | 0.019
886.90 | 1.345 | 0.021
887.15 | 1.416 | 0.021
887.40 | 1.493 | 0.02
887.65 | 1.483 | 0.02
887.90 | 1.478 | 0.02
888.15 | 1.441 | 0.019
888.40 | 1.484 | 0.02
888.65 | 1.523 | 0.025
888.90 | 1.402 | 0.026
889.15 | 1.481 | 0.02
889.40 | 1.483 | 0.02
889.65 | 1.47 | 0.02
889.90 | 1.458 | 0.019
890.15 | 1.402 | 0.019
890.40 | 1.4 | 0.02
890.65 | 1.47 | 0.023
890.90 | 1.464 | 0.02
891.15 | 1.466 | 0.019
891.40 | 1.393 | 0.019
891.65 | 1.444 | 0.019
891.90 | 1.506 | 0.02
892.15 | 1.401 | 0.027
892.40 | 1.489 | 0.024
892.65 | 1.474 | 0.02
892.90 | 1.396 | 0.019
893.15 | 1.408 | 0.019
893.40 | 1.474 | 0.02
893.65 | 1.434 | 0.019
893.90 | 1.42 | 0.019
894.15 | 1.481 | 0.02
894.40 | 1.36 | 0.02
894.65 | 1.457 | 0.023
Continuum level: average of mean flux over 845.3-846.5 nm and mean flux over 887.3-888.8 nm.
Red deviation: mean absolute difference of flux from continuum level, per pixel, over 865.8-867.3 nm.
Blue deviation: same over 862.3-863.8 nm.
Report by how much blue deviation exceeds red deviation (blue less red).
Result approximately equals -0.16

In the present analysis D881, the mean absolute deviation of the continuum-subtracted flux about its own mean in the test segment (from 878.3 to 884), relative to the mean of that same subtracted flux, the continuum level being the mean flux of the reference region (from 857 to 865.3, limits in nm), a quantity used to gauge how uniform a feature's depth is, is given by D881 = -1.11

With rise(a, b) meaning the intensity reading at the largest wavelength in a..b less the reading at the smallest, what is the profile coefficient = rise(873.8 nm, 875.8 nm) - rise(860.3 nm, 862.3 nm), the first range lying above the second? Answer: -0.02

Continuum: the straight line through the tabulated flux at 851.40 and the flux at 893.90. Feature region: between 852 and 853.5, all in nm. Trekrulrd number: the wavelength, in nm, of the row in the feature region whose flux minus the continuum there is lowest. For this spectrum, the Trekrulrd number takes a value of 853.40 nm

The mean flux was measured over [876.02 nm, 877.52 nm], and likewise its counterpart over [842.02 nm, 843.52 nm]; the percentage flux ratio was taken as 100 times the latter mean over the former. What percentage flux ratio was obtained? 98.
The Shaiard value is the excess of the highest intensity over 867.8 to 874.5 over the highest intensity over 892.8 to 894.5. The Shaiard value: 0.031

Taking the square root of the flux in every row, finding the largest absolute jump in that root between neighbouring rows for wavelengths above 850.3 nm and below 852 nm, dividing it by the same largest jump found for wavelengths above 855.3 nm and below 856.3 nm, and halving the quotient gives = 0.40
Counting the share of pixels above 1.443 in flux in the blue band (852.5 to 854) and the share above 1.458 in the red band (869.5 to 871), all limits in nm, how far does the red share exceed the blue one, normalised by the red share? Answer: 1.0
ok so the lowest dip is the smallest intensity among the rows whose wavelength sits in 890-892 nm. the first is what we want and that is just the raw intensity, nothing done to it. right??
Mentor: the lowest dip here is 1.393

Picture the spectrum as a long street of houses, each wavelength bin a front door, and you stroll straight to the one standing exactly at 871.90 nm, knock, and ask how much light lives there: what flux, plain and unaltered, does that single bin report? 1.472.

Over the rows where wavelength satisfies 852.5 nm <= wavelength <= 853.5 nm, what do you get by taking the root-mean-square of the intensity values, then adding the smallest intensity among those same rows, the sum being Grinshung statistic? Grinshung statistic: 2.76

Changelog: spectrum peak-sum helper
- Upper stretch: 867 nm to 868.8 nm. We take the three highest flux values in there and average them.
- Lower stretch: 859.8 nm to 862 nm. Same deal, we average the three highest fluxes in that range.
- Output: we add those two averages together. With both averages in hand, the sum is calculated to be 2.92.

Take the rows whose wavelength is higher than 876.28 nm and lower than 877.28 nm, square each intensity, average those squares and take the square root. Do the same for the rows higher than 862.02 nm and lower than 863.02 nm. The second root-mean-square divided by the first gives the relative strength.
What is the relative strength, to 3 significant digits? 1.00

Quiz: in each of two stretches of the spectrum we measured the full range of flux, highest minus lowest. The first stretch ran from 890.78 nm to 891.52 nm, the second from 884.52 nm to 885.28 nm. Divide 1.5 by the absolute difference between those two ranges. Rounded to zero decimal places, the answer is 125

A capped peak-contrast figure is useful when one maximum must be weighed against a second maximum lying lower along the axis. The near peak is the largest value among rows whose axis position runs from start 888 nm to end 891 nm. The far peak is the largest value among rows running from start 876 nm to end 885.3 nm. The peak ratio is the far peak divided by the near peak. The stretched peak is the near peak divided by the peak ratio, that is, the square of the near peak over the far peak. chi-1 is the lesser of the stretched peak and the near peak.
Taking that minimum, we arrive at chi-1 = 1.51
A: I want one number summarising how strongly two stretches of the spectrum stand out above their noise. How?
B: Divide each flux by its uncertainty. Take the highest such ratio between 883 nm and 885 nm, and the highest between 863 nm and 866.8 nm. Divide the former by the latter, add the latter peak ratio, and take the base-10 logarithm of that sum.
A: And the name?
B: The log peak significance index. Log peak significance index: 1.88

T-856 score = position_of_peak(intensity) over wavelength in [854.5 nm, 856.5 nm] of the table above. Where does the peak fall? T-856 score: 856.40 nm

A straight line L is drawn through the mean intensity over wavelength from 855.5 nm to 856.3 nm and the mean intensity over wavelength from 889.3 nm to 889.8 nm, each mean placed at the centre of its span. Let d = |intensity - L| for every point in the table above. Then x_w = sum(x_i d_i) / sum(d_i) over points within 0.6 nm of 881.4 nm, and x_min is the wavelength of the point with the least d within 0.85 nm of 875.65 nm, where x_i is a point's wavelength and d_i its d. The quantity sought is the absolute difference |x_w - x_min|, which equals 5.67 nm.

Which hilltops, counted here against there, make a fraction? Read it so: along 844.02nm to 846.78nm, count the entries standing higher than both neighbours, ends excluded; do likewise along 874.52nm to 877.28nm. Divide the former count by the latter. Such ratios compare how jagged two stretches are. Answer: 1.00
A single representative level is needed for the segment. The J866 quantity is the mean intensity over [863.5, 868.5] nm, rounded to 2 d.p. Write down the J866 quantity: 1.39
